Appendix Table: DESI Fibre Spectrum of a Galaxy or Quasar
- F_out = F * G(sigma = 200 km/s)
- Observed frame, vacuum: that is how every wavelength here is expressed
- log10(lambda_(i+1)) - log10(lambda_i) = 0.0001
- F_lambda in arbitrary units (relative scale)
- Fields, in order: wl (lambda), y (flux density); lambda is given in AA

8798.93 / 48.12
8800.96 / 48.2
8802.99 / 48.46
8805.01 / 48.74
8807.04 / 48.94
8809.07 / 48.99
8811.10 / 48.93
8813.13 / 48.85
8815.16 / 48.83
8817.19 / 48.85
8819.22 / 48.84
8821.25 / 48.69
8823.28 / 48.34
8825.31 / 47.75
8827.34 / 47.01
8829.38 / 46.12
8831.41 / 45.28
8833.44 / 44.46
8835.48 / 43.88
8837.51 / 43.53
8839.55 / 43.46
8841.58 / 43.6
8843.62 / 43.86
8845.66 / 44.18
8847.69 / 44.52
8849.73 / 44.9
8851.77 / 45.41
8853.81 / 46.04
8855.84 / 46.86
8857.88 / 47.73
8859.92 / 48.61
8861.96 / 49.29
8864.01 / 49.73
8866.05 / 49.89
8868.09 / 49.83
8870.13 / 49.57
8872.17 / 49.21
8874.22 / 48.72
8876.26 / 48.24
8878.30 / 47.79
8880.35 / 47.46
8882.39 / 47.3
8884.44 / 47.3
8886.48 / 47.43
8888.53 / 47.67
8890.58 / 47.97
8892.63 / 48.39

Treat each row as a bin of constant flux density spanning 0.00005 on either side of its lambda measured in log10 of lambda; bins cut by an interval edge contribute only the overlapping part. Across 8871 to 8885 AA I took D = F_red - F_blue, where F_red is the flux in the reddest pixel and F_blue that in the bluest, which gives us -1.9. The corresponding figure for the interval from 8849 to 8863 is 4.4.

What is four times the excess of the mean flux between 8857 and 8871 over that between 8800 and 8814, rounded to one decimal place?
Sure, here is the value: 2.0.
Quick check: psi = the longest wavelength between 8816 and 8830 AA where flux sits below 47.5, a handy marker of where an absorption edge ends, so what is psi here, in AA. 8829.38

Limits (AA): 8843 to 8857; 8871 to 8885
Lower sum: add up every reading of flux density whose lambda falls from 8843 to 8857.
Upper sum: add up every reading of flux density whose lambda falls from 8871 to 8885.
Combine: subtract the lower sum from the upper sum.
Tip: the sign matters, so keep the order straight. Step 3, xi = 20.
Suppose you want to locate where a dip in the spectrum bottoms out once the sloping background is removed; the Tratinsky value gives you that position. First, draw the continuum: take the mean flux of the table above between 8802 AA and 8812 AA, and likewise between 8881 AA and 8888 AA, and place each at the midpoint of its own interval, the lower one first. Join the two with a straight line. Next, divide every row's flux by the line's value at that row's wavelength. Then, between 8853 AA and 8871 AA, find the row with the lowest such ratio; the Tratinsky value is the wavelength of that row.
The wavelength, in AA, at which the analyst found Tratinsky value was 8853.81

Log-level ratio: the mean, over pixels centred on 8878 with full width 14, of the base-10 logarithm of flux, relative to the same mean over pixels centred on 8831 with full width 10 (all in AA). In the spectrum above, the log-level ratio 1.015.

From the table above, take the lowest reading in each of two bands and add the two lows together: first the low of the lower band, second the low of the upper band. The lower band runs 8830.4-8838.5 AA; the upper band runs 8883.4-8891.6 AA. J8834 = 91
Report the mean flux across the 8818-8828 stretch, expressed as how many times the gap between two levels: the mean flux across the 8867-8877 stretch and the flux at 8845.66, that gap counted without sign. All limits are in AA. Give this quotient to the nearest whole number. 10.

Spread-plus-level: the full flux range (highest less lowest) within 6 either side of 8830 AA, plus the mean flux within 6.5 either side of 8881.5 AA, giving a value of 51.5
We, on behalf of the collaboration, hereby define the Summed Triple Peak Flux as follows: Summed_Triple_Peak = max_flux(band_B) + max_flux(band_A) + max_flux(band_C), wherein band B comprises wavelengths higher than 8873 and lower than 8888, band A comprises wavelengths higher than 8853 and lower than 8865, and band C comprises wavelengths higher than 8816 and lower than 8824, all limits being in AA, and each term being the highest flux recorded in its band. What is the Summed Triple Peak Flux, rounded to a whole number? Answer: 147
